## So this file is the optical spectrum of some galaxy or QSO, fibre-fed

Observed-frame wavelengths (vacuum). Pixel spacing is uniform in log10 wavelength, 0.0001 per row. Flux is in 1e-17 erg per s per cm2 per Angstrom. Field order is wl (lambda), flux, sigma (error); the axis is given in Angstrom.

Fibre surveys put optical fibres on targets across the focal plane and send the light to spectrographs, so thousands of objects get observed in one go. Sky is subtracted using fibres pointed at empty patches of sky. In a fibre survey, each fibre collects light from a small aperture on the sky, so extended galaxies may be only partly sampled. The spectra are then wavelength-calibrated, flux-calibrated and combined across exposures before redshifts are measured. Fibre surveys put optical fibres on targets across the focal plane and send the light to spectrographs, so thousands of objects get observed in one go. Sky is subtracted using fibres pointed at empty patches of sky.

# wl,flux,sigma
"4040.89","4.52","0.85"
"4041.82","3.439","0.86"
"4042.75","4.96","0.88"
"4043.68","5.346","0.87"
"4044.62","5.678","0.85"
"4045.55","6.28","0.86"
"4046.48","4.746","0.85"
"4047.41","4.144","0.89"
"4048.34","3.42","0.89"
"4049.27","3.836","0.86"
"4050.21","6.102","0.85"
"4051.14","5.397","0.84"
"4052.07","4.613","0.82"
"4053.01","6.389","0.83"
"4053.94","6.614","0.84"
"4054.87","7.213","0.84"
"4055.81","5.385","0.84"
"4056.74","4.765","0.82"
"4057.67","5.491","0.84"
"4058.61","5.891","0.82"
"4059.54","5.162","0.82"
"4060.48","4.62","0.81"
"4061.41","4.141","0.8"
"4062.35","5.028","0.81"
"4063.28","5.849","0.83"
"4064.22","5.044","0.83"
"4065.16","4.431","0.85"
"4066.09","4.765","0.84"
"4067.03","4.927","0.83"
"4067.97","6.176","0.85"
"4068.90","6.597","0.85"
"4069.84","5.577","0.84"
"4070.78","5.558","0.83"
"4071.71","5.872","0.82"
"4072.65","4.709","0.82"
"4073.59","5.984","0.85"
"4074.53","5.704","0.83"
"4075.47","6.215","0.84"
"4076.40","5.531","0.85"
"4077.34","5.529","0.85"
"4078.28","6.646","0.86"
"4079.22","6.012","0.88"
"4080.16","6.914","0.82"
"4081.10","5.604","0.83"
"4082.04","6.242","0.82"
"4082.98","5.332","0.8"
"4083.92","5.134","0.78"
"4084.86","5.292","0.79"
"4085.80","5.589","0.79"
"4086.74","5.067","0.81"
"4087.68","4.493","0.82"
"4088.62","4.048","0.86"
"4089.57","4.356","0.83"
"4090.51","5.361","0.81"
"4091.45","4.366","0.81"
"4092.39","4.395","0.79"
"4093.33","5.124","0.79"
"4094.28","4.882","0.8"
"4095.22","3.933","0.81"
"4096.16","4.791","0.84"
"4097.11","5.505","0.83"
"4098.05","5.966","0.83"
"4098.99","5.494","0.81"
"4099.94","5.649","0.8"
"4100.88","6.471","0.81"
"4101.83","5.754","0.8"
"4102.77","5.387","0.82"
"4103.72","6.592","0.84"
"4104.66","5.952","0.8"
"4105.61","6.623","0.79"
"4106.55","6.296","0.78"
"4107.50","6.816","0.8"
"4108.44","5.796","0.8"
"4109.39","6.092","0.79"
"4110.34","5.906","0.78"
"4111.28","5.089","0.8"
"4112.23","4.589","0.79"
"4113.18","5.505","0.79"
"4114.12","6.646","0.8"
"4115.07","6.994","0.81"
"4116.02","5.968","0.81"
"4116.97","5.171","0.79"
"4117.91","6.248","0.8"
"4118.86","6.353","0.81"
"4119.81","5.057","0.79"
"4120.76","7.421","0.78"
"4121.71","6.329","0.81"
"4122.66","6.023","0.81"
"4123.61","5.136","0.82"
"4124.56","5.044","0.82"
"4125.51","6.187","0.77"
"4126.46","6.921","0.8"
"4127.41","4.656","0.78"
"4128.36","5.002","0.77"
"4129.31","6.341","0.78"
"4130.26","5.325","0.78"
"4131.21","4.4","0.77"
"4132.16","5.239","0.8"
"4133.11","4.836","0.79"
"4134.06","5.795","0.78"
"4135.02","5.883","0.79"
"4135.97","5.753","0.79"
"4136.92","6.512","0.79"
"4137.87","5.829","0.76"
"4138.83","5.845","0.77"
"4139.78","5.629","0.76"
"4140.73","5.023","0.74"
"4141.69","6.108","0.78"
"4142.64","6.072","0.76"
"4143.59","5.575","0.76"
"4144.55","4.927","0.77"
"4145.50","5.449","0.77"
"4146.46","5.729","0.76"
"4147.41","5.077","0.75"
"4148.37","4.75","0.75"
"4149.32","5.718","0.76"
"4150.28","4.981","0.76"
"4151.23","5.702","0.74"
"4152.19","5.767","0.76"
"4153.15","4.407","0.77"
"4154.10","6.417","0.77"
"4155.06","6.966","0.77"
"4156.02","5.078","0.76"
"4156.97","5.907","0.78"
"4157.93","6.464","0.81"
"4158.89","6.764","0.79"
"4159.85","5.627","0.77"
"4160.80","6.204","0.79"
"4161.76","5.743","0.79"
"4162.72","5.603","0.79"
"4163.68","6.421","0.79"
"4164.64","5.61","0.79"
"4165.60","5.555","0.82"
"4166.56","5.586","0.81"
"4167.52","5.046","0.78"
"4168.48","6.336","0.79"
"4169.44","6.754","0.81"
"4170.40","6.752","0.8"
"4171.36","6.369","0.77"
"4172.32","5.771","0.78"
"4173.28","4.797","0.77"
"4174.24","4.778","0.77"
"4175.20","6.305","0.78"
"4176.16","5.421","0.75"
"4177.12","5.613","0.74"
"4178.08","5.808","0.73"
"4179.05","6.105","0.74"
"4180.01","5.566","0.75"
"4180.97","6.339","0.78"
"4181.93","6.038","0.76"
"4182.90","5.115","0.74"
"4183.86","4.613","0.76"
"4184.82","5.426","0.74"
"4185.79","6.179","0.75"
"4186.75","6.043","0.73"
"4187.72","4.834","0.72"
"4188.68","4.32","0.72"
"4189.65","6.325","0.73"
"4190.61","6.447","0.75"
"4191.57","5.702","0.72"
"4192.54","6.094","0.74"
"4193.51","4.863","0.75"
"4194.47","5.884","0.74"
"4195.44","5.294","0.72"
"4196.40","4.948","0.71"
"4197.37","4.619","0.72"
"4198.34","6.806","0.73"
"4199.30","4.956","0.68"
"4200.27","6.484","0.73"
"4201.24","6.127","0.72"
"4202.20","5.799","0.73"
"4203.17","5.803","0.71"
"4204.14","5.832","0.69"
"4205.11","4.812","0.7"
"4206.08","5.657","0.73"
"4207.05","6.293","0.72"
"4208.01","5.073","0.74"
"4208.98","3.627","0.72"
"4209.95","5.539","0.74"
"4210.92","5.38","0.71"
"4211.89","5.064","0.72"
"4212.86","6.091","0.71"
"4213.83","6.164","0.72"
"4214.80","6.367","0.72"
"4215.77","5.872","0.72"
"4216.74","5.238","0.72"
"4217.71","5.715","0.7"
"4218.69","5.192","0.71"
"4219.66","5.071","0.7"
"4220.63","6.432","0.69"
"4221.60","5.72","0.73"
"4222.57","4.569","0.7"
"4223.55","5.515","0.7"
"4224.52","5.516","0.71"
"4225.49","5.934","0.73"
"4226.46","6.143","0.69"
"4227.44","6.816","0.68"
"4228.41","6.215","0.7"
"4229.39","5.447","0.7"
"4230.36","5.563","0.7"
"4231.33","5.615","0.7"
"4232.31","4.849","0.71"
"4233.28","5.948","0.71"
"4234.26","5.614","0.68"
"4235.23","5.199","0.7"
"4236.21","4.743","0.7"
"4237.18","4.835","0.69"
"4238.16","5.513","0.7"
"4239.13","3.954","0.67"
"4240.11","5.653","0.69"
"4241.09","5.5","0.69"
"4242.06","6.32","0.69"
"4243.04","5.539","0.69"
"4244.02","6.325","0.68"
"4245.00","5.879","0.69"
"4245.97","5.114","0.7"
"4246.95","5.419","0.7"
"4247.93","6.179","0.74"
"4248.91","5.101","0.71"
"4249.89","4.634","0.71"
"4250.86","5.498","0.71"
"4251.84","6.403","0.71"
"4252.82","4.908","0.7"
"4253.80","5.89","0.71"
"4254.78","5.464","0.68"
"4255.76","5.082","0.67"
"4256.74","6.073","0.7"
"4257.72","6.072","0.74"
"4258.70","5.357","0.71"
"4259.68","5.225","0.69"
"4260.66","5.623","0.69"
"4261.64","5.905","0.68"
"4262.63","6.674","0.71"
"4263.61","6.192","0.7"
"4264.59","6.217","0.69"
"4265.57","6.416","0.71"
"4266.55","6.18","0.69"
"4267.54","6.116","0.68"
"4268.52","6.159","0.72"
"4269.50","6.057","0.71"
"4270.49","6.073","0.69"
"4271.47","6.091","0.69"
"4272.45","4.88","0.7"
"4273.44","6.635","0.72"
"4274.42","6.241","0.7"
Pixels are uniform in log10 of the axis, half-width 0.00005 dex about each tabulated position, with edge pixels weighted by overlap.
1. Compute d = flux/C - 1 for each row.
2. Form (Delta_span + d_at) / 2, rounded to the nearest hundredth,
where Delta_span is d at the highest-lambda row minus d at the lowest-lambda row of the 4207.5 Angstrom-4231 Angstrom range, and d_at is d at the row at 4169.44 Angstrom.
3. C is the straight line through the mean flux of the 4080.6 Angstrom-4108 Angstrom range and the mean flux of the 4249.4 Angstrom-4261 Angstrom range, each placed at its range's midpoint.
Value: 0.16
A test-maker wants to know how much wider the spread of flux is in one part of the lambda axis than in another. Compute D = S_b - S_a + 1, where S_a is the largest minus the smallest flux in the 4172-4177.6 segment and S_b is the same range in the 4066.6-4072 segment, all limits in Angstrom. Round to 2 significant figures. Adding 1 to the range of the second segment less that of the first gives 1.1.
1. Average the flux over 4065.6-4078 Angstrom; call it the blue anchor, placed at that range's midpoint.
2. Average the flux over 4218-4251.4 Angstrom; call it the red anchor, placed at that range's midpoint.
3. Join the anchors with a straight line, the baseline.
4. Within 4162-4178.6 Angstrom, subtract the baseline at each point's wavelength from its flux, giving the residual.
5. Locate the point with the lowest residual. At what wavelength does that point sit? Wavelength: 4174.24 Angstrom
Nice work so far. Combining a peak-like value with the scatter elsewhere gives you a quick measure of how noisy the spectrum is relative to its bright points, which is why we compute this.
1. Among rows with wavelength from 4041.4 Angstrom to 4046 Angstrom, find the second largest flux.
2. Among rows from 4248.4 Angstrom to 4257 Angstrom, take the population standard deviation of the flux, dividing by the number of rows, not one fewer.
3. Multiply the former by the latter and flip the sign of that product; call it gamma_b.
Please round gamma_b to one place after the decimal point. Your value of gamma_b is -3.1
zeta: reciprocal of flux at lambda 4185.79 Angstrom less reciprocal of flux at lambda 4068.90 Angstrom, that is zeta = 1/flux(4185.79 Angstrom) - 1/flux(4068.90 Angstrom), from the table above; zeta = 0.010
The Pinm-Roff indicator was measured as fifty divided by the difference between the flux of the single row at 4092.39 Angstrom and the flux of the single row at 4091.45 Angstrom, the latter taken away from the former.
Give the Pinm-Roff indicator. 1724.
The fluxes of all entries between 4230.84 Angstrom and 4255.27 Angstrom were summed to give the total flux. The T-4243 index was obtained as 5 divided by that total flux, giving 0.0367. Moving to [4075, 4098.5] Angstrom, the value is 0.0378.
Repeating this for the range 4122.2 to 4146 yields 0.0358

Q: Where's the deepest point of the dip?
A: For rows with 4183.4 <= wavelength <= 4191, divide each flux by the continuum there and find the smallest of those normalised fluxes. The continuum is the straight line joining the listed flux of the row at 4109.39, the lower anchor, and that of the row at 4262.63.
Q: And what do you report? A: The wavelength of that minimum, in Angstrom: 4188.68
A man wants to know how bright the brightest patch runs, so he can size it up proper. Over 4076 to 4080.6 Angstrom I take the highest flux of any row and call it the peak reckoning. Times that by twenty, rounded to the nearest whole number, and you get 138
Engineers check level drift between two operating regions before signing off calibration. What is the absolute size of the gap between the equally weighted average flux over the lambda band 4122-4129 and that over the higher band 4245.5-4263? 0.02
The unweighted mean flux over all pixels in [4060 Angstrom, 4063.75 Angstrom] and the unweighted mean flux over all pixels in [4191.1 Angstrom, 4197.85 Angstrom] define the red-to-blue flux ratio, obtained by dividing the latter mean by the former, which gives 1.09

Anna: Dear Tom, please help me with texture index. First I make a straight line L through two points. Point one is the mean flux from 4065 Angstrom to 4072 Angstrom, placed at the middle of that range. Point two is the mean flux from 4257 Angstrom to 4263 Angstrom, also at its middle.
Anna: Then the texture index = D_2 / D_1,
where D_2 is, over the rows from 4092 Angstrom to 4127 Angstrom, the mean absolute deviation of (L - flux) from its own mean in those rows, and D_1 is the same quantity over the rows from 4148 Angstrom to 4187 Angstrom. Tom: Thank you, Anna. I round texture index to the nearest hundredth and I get 1.26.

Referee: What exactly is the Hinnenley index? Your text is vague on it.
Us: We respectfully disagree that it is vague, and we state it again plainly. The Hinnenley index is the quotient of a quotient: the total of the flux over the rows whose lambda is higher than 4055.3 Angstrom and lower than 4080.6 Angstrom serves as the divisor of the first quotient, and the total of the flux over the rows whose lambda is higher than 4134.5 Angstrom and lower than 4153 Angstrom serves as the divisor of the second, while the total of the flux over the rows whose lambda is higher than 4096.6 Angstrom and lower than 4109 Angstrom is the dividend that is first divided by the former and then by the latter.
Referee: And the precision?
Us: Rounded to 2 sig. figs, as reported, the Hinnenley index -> 0.0050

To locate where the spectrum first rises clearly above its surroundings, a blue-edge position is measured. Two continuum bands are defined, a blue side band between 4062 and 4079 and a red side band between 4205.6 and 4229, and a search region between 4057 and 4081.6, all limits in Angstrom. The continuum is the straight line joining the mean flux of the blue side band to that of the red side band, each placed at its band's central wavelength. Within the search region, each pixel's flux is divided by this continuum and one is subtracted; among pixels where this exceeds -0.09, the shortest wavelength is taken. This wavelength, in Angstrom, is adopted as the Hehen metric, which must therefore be 4057.67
